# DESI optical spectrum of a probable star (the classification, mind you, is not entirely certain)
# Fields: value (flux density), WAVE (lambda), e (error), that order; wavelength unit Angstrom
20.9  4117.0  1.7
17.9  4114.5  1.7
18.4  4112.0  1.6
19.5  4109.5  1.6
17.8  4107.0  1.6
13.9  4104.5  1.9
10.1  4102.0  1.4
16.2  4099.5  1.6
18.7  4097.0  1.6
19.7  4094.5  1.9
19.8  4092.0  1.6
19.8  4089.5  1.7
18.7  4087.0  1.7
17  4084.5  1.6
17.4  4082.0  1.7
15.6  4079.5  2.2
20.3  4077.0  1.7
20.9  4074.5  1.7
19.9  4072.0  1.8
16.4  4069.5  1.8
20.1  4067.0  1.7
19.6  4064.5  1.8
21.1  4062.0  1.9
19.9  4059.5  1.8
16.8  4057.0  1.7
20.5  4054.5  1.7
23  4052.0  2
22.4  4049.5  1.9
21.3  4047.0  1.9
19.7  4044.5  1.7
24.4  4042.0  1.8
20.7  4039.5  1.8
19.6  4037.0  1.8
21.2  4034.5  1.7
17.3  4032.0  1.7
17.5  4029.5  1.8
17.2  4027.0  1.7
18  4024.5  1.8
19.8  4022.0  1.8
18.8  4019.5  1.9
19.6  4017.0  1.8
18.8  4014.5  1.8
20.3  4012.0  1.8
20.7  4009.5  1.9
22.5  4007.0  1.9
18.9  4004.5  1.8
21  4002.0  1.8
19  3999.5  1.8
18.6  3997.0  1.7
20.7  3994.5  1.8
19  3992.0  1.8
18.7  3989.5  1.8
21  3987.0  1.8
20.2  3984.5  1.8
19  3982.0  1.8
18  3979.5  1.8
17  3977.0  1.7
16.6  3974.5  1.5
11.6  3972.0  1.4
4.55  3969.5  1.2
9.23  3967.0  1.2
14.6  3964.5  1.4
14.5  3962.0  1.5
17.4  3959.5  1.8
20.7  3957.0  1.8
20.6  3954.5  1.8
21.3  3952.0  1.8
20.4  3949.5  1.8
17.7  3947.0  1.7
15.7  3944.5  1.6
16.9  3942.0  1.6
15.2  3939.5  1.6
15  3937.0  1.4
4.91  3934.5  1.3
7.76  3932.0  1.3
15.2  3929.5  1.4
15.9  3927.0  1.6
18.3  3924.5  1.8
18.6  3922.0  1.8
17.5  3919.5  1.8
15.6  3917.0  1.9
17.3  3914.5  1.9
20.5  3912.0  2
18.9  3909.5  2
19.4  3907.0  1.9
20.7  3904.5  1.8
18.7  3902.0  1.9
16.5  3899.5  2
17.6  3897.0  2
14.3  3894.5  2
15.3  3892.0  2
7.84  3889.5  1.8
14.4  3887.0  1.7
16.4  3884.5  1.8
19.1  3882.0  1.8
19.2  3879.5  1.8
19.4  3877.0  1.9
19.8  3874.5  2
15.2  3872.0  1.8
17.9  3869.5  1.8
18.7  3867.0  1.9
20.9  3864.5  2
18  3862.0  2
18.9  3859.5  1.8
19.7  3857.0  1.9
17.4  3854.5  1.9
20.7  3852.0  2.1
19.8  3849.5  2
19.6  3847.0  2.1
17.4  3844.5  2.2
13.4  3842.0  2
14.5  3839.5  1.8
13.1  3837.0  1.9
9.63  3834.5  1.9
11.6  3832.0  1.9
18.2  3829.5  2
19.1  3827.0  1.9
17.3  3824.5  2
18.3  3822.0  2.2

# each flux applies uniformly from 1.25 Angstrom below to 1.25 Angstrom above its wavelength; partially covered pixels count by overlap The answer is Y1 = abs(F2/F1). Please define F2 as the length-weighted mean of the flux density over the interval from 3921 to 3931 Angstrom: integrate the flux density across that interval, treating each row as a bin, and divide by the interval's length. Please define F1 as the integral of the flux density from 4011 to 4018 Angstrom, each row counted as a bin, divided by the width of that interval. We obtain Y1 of 0.86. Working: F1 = 19.5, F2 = 16.7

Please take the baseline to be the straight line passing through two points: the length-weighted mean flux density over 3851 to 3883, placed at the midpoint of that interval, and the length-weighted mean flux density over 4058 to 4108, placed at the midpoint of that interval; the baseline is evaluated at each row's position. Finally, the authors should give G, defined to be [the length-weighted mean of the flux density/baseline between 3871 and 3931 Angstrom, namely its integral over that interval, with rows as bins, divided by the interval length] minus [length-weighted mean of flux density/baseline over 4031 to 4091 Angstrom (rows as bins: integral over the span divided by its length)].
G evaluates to -0.2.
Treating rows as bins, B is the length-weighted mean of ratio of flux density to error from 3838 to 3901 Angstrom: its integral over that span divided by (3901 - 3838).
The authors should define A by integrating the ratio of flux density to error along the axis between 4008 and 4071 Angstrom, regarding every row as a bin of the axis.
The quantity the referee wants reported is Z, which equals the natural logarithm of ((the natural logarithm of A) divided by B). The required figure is -0.32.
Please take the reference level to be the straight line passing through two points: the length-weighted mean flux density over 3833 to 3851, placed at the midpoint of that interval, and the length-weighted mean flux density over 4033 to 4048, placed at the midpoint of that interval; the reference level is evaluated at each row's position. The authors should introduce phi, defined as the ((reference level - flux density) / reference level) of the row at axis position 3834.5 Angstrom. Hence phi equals 0.4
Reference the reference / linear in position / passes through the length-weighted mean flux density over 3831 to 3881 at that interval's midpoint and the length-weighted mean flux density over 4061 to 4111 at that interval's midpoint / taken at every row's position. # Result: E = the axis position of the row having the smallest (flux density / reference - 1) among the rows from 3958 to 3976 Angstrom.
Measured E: 3969.5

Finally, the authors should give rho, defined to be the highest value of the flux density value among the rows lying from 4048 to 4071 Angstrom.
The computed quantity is 23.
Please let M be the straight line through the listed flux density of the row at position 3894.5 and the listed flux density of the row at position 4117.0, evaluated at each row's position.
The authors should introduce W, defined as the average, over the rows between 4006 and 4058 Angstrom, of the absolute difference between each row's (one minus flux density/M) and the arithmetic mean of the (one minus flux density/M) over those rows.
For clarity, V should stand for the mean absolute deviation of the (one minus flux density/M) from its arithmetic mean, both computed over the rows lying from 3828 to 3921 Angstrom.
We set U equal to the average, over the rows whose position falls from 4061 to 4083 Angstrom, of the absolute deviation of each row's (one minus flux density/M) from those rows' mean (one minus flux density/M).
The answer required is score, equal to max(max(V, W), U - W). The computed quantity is 0.18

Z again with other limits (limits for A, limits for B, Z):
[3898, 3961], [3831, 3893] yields -0.31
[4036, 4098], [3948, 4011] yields -0.46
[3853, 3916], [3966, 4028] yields -0.48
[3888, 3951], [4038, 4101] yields -0.56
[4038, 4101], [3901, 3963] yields -0.41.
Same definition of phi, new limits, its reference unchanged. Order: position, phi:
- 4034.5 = 0.0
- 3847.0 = -0.3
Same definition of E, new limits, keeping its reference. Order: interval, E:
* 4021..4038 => 4027.0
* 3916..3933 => 3932.0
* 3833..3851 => 3834.5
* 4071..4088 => 4079.5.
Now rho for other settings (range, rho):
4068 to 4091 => 20.9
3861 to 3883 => 20.9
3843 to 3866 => 20.9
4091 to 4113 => 19.8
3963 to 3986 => 20.2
